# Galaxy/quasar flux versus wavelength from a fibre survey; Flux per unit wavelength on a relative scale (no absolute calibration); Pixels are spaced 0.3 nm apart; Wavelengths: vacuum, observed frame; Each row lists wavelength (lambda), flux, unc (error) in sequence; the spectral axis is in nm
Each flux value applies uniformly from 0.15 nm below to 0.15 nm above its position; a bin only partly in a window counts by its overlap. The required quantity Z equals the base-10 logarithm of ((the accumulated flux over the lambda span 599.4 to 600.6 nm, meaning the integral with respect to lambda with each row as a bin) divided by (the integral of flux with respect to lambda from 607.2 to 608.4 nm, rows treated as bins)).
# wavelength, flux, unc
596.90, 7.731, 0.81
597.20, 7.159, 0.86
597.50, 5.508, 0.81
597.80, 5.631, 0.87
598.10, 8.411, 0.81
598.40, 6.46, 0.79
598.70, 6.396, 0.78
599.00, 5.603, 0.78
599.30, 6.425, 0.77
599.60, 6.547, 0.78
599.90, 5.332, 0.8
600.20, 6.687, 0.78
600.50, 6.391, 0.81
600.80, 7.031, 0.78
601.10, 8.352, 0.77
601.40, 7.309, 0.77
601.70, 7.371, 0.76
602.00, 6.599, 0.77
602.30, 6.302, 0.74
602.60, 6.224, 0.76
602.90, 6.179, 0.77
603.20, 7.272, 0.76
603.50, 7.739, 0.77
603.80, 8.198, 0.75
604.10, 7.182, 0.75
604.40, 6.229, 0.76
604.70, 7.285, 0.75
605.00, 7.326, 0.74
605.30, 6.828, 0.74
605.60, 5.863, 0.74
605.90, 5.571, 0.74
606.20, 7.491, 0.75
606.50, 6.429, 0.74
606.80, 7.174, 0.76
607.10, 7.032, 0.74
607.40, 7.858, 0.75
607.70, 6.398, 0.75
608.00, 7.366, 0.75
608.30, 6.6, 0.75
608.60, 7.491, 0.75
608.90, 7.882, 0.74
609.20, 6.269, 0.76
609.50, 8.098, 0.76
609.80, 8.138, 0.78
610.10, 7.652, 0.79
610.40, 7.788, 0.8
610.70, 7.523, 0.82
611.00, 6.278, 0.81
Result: -0.05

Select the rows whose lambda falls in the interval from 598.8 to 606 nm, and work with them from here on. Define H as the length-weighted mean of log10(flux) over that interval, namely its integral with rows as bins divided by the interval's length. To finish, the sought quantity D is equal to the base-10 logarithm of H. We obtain -0.083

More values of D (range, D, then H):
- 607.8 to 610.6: -0.060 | 0.871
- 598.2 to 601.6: -0.087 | 0.819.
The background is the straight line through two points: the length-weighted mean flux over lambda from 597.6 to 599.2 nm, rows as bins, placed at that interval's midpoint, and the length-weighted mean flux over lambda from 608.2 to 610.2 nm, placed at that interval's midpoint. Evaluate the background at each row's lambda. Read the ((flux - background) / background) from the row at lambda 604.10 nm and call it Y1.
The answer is 0.03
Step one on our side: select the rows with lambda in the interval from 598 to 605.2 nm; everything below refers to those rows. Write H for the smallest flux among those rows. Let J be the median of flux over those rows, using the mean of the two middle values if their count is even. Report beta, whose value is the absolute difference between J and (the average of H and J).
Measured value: 0.7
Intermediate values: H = 5.332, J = 6.6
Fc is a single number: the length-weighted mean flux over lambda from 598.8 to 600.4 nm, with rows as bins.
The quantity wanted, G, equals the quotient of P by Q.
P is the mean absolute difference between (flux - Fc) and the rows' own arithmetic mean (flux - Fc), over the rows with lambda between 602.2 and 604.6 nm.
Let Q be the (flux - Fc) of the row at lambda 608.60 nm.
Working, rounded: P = 0.68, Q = 1.4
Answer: 0.50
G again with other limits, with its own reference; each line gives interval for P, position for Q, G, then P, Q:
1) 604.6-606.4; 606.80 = 0.65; 0.67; 1.0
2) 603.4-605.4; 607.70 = 1.66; 0.44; 0.3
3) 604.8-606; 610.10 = 0.45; 0.68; 1.5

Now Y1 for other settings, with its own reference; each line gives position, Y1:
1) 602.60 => -0.09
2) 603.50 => 0.12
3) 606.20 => 0.04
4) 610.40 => 0.03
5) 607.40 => 0.08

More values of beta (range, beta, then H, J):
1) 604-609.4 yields 0.8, 5.571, 7.1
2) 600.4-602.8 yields 0.3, 6.224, 6.8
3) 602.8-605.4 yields 0.5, 6.179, 7.3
